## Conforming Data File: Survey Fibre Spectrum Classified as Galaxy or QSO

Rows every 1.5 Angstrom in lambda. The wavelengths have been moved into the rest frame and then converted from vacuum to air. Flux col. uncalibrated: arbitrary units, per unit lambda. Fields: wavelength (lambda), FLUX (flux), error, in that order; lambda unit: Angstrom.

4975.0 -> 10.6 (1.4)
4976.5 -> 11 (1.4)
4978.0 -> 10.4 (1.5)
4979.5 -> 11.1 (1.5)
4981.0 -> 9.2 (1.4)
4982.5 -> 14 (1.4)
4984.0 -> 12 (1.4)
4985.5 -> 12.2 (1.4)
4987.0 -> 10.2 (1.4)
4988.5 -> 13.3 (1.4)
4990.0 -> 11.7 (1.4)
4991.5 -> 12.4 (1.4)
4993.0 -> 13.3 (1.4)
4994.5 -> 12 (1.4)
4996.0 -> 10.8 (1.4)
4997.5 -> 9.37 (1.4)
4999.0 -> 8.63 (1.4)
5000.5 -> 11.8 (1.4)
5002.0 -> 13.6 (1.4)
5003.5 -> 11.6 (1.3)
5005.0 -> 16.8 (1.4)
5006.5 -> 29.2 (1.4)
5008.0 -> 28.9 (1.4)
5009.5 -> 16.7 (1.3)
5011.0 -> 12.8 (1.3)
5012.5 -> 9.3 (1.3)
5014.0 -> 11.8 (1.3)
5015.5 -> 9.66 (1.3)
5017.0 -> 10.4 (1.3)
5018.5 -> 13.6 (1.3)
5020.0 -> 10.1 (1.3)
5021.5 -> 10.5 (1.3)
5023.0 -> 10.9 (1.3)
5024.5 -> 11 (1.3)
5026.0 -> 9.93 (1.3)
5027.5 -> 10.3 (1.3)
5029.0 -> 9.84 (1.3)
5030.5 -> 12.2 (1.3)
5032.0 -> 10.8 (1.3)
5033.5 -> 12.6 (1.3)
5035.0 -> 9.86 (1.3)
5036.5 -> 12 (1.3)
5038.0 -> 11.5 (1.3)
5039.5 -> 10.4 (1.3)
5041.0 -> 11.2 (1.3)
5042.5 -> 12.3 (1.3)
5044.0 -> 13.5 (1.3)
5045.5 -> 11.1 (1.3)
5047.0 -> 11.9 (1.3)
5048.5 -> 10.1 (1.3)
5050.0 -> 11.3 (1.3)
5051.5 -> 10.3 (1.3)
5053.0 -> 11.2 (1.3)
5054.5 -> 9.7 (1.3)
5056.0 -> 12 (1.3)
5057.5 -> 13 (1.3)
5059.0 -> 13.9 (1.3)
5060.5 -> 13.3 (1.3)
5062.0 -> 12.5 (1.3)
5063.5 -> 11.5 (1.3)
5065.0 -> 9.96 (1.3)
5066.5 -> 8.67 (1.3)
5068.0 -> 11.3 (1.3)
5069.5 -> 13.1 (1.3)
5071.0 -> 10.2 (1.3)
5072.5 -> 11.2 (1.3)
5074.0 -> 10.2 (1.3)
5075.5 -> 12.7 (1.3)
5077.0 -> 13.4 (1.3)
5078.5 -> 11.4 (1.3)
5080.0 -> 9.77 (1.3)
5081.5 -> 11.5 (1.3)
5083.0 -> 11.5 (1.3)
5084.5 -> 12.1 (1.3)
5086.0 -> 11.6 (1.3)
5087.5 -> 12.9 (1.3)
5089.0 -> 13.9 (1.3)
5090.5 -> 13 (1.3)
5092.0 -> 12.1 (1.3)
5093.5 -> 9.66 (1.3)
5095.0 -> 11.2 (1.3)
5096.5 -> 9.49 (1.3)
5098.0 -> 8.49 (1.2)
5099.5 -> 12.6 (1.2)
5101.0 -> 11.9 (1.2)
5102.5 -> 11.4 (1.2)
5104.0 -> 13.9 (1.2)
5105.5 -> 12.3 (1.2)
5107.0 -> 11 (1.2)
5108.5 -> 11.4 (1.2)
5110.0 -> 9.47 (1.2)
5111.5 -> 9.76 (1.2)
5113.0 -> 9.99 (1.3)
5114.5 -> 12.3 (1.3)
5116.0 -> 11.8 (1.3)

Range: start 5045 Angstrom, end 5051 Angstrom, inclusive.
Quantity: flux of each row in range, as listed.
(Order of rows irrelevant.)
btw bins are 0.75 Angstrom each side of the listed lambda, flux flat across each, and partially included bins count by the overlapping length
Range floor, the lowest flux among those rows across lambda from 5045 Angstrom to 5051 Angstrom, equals 10.1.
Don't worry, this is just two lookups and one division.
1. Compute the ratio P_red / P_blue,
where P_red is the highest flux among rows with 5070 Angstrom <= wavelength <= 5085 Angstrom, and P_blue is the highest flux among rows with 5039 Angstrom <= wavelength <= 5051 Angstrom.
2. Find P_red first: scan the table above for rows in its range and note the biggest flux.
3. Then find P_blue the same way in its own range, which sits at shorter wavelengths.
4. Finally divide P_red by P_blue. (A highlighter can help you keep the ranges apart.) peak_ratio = 0.99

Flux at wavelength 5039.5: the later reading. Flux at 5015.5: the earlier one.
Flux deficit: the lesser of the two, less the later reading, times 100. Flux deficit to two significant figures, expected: -74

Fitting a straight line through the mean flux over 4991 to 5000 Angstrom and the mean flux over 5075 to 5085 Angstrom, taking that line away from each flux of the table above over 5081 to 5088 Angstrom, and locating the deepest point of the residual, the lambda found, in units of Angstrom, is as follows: 5083.0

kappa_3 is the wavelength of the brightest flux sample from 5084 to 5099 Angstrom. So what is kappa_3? 5089.0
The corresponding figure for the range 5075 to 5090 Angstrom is 5089.0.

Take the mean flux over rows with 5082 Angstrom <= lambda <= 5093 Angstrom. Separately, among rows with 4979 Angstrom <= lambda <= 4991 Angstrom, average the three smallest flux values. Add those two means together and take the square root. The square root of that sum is 4.75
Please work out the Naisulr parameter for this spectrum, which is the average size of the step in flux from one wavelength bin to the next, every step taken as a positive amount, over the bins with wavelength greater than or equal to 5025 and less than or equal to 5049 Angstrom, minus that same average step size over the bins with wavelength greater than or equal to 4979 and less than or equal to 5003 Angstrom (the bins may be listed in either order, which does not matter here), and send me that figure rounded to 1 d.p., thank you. -0.4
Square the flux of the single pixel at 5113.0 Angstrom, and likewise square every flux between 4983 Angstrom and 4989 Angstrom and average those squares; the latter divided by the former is 1.4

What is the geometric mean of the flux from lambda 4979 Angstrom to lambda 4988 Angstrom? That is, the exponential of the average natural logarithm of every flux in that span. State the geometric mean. 11.3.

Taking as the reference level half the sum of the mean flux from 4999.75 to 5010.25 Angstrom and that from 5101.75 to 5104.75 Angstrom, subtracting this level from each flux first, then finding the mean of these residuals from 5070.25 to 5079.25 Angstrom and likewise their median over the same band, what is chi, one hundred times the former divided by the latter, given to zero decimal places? 95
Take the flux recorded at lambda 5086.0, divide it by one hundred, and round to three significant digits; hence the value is 0.116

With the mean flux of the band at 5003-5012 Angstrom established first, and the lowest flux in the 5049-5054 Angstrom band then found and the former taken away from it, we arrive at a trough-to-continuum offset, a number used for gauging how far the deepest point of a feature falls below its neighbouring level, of -9.0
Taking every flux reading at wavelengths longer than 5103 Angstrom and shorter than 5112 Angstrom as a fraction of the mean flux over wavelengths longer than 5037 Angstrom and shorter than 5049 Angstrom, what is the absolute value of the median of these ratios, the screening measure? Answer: 0.97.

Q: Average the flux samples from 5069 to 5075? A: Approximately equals 11.2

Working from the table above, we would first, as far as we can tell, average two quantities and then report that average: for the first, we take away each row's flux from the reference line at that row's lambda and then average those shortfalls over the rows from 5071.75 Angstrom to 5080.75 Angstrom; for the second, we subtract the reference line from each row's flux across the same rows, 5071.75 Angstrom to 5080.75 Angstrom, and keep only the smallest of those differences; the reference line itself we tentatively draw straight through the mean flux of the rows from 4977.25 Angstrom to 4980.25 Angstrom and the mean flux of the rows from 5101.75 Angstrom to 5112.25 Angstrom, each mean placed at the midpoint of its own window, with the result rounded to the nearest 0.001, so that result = -0.846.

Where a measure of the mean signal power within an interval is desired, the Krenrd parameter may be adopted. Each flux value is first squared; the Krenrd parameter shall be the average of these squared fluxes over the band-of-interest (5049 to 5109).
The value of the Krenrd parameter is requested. 136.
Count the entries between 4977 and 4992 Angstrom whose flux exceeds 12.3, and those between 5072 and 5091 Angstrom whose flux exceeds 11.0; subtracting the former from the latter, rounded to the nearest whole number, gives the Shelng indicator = 8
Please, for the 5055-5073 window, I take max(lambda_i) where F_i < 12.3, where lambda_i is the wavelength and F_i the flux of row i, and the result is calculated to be 5072.5 Angstrom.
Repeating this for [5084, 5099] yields 5098.0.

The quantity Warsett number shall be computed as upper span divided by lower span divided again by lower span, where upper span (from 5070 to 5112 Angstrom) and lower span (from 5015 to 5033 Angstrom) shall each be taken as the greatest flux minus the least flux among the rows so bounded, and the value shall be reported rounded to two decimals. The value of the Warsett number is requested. 0.35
